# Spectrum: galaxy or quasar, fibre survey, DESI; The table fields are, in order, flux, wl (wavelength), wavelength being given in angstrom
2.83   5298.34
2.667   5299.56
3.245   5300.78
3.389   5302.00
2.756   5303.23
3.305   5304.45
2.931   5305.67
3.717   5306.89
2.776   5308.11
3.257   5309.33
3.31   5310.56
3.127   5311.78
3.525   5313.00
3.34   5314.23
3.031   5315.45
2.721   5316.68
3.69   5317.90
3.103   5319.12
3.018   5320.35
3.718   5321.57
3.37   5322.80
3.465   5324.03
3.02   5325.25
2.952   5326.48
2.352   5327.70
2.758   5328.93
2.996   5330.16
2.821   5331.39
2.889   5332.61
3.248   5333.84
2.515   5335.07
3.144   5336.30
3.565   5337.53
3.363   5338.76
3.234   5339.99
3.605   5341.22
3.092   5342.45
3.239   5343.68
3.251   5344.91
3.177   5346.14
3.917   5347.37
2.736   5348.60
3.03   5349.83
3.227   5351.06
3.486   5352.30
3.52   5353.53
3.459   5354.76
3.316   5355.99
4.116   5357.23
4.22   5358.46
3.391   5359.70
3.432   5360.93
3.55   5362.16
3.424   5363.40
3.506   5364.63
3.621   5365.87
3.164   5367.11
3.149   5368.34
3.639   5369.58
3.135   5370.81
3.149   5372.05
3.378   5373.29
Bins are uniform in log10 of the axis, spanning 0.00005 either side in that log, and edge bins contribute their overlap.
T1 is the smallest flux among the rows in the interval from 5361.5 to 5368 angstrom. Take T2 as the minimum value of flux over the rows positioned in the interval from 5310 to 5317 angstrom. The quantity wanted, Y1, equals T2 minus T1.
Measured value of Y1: -0.4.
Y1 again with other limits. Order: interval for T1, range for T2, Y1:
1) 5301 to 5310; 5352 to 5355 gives 0.7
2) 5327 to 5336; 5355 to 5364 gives 1.0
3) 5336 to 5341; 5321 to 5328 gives -0.8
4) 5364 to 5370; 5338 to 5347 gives -0.1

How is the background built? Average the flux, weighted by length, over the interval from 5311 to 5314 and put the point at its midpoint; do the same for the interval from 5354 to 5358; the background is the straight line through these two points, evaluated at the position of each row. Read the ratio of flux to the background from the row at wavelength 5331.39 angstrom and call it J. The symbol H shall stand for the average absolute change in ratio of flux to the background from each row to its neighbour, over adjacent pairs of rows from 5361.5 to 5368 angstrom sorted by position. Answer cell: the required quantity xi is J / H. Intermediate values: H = 0.05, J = 0.81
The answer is 16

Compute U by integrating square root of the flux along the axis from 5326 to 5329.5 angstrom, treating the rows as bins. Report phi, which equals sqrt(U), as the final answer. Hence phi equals 2.39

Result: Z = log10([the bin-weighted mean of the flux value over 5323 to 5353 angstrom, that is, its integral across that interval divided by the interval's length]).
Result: 0.496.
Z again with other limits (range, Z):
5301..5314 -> 0.507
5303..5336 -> 0.492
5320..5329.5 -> 0.489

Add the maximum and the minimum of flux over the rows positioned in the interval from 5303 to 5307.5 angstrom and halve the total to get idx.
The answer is 3.24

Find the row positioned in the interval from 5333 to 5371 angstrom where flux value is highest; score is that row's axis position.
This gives 5358.46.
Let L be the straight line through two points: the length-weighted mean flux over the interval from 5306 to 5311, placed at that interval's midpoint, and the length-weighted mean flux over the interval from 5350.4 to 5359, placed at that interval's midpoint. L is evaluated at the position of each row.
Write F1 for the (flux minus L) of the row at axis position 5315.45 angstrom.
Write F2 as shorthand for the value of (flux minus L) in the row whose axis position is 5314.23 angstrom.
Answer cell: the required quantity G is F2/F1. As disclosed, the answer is 0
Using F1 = -0.3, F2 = 0.1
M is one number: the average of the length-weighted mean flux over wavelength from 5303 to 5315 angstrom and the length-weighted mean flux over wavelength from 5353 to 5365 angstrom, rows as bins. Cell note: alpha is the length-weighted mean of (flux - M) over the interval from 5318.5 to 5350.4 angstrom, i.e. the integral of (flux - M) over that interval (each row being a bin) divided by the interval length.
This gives -0.27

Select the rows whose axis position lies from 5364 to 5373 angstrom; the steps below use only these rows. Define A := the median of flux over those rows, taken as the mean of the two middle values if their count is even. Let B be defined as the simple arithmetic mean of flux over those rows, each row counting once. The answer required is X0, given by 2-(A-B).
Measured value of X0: 2.17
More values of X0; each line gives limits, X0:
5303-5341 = 2.00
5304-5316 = 1.95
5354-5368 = 2.10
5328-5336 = 2.02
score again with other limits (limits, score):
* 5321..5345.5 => 5321.57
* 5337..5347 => 5341.22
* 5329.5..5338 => 5337.53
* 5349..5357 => 5353.53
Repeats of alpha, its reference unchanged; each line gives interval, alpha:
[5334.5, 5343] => -0.19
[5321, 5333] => -0.37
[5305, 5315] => -0.16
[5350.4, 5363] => 0.16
